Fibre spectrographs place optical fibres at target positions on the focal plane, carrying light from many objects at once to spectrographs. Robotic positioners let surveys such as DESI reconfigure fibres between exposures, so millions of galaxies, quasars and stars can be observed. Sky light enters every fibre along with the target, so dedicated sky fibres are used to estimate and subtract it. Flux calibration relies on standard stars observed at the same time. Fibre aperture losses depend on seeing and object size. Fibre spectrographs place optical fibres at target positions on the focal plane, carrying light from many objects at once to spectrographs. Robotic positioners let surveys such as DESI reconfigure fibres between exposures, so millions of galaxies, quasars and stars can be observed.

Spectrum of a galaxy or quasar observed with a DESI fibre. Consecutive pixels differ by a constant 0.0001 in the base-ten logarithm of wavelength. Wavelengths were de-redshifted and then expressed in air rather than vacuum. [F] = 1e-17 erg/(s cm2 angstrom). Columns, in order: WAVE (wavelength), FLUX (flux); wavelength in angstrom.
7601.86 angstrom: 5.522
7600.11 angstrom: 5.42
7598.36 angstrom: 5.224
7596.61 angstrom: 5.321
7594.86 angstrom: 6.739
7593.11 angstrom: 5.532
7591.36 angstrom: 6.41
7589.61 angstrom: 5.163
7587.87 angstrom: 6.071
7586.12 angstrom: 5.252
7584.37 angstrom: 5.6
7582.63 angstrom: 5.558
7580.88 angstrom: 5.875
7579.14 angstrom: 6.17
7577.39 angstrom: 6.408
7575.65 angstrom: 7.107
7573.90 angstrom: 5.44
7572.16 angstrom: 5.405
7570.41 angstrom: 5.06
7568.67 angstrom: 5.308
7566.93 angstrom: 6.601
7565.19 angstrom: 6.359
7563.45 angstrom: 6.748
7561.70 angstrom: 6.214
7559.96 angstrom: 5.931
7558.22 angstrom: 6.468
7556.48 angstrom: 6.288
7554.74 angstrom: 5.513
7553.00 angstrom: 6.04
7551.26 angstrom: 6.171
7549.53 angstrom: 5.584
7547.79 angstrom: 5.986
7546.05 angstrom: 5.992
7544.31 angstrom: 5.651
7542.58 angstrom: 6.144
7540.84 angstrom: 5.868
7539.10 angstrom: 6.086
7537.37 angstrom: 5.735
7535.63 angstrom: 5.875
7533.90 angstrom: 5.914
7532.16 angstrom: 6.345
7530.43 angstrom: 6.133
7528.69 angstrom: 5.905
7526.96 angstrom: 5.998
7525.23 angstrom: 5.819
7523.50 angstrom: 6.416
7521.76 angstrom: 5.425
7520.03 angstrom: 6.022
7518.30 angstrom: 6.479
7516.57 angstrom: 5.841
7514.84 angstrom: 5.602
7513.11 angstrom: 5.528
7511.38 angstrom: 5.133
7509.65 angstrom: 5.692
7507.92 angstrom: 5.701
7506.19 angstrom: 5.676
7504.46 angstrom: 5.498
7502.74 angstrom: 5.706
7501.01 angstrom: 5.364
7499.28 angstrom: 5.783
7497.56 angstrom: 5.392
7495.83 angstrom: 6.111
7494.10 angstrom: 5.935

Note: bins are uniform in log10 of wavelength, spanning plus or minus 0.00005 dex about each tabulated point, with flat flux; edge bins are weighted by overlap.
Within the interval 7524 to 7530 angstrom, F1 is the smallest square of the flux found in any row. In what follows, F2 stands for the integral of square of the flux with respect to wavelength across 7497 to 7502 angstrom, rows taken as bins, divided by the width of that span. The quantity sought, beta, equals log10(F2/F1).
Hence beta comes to -0.04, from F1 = 33.9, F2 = 31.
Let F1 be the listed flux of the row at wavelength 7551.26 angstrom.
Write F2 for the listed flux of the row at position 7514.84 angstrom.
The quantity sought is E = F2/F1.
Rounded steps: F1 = 6.171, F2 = 5.602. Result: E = 0.91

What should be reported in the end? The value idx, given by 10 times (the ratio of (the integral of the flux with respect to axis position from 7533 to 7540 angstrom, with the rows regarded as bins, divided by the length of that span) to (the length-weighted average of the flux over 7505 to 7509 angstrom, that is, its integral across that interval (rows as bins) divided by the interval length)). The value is 10.4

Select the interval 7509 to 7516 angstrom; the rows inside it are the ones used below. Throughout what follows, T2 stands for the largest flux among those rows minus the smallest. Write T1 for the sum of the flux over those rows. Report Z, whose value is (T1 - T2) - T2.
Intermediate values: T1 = 22.0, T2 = 0.6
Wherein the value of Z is 20.8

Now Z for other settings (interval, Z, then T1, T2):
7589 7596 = 20.7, 23.8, 1.6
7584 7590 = 20.3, 22.1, 0.9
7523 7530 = 22.9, 24.1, 0.6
